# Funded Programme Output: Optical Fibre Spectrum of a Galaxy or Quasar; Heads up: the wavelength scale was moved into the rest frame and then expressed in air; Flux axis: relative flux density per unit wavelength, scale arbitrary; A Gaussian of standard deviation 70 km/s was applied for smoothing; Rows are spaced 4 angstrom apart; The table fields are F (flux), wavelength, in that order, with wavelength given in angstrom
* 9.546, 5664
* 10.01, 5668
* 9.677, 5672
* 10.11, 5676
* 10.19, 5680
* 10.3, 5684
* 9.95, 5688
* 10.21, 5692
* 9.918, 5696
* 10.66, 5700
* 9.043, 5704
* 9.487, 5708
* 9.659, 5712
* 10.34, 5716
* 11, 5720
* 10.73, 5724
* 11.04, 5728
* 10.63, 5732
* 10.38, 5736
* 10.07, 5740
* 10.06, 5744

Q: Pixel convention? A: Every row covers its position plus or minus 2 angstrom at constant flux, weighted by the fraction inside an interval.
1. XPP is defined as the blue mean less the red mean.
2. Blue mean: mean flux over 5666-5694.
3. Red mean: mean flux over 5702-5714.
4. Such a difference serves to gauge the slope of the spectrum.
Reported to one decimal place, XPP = 0.7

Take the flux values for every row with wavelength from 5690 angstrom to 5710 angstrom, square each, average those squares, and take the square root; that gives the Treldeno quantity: 9.88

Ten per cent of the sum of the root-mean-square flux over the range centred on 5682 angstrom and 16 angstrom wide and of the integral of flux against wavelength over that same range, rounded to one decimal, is 17.2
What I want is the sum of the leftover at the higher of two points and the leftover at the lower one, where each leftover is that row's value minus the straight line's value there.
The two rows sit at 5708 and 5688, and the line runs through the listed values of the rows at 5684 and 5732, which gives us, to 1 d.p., -1.4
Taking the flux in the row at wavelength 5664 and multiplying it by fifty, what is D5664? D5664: 477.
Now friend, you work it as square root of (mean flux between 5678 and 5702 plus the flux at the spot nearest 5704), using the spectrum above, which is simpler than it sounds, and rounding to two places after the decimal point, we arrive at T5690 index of 4.39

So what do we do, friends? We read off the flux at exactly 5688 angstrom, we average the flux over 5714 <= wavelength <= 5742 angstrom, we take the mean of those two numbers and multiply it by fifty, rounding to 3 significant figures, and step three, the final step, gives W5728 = 514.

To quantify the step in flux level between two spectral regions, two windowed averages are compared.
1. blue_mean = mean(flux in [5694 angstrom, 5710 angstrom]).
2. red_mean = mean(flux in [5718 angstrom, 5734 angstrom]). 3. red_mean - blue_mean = 1.1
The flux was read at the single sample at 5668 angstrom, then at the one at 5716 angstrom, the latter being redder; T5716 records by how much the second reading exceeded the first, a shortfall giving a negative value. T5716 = 0.33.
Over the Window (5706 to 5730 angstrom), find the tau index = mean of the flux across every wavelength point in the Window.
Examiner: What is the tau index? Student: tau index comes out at 10.4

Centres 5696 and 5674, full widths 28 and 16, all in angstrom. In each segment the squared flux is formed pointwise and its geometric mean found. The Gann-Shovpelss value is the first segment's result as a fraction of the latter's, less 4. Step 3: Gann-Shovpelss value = -3.01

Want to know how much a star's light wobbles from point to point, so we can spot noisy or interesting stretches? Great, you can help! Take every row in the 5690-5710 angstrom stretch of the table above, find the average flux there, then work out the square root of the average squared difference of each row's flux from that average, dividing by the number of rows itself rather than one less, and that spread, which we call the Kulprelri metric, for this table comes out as 0.56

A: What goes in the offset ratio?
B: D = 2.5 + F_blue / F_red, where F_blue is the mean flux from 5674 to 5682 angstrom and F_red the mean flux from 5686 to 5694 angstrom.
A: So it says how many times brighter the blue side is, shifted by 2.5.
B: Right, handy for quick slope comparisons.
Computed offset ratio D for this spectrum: 3.51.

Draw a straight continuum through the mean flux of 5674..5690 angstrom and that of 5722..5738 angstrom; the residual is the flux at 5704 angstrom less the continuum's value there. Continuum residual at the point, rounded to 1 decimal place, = -1.4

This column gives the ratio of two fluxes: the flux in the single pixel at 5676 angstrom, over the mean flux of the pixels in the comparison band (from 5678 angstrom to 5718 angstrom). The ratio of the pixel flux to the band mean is 1.01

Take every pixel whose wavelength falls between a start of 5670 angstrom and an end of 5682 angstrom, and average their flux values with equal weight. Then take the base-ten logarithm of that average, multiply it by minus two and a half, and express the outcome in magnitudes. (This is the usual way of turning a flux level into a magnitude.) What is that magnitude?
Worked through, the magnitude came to -2.50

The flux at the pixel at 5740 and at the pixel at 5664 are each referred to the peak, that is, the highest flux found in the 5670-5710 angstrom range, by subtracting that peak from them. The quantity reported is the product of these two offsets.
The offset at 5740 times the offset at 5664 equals 0.66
